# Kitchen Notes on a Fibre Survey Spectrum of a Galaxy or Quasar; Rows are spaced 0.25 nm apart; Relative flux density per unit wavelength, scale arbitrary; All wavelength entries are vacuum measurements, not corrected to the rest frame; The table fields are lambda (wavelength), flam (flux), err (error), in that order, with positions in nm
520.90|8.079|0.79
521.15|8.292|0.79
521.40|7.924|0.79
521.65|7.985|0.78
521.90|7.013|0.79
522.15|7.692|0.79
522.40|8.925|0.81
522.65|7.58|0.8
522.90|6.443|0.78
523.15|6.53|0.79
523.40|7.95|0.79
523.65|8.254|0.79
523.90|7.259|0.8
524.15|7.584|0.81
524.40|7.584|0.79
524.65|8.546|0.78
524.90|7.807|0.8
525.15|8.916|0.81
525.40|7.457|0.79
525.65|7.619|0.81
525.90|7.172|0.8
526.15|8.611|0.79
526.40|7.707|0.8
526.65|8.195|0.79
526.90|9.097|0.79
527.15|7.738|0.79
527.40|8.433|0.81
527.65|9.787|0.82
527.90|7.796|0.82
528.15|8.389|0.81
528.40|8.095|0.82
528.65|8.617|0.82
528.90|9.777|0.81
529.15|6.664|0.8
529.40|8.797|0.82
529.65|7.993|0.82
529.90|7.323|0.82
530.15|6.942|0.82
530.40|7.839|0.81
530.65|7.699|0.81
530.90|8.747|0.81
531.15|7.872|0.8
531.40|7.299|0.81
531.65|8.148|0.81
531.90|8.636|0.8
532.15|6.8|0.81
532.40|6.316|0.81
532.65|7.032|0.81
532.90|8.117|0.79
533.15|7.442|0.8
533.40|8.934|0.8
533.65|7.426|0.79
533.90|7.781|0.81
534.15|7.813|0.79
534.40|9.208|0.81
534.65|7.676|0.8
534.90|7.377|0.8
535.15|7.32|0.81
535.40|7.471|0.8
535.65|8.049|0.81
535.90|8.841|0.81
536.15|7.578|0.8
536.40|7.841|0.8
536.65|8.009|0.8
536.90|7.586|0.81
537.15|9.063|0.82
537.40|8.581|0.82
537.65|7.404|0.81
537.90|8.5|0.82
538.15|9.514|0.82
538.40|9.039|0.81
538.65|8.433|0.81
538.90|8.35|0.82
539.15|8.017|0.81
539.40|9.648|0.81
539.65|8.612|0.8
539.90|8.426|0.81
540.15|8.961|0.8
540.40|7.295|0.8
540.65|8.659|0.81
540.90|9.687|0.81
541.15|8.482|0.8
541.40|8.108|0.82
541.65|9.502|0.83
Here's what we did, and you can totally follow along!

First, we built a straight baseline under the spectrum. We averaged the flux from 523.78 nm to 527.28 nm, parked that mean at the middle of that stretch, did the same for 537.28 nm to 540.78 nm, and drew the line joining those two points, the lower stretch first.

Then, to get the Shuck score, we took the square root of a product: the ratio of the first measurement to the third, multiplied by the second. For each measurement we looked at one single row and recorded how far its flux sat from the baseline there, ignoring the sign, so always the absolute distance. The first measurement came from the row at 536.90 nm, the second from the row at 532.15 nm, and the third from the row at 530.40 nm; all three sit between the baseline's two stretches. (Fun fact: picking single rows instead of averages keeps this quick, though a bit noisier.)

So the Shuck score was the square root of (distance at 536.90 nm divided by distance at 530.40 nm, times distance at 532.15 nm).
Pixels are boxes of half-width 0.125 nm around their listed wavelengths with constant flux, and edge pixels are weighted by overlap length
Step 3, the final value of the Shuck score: 2.0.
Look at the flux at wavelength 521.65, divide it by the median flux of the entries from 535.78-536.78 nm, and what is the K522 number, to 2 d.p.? 1.01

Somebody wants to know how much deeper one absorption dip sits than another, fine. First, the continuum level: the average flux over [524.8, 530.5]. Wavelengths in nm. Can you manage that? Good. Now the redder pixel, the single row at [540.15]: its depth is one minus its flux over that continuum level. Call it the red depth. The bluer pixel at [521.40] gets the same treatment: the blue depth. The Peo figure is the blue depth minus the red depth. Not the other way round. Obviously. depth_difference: 0.13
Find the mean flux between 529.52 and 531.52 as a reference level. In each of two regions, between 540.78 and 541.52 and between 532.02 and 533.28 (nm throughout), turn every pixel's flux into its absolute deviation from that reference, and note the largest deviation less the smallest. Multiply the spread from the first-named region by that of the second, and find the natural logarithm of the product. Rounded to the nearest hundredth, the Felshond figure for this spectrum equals 0.58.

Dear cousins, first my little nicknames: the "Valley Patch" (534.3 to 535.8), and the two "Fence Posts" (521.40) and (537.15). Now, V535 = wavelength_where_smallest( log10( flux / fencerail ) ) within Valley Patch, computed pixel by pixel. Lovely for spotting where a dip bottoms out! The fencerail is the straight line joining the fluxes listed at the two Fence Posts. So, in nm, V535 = 535.15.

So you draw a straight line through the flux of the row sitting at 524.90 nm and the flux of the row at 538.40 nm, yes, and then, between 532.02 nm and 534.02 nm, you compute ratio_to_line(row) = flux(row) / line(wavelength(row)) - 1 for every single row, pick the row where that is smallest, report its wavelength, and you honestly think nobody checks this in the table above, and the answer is 532.40 nm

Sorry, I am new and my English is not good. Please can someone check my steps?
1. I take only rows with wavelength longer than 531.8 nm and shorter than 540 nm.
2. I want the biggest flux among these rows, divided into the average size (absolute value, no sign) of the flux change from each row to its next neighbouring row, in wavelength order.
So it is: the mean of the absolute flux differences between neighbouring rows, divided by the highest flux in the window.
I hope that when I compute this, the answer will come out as 0.080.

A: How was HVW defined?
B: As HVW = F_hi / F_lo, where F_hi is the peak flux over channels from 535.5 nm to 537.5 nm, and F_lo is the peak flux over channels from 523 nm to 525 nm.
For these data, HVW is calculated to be 1.06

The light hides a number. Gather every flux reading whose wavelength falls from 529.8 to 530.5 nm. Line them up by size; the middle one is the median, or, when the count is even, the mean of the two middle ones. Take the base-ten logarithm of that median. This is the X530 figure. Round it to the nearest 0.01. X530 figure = 0.86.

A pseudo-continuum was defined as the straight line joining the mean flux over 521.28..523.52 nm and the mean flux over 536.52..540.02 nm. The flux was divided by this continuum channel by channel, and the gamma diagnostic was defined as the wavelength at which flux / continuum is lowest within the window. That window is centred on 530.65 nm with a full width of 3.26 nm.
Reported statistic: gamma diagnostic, 532.15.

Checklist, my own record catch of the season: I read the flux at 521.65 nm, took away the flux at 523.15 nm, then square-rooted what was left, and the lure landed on 1.21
